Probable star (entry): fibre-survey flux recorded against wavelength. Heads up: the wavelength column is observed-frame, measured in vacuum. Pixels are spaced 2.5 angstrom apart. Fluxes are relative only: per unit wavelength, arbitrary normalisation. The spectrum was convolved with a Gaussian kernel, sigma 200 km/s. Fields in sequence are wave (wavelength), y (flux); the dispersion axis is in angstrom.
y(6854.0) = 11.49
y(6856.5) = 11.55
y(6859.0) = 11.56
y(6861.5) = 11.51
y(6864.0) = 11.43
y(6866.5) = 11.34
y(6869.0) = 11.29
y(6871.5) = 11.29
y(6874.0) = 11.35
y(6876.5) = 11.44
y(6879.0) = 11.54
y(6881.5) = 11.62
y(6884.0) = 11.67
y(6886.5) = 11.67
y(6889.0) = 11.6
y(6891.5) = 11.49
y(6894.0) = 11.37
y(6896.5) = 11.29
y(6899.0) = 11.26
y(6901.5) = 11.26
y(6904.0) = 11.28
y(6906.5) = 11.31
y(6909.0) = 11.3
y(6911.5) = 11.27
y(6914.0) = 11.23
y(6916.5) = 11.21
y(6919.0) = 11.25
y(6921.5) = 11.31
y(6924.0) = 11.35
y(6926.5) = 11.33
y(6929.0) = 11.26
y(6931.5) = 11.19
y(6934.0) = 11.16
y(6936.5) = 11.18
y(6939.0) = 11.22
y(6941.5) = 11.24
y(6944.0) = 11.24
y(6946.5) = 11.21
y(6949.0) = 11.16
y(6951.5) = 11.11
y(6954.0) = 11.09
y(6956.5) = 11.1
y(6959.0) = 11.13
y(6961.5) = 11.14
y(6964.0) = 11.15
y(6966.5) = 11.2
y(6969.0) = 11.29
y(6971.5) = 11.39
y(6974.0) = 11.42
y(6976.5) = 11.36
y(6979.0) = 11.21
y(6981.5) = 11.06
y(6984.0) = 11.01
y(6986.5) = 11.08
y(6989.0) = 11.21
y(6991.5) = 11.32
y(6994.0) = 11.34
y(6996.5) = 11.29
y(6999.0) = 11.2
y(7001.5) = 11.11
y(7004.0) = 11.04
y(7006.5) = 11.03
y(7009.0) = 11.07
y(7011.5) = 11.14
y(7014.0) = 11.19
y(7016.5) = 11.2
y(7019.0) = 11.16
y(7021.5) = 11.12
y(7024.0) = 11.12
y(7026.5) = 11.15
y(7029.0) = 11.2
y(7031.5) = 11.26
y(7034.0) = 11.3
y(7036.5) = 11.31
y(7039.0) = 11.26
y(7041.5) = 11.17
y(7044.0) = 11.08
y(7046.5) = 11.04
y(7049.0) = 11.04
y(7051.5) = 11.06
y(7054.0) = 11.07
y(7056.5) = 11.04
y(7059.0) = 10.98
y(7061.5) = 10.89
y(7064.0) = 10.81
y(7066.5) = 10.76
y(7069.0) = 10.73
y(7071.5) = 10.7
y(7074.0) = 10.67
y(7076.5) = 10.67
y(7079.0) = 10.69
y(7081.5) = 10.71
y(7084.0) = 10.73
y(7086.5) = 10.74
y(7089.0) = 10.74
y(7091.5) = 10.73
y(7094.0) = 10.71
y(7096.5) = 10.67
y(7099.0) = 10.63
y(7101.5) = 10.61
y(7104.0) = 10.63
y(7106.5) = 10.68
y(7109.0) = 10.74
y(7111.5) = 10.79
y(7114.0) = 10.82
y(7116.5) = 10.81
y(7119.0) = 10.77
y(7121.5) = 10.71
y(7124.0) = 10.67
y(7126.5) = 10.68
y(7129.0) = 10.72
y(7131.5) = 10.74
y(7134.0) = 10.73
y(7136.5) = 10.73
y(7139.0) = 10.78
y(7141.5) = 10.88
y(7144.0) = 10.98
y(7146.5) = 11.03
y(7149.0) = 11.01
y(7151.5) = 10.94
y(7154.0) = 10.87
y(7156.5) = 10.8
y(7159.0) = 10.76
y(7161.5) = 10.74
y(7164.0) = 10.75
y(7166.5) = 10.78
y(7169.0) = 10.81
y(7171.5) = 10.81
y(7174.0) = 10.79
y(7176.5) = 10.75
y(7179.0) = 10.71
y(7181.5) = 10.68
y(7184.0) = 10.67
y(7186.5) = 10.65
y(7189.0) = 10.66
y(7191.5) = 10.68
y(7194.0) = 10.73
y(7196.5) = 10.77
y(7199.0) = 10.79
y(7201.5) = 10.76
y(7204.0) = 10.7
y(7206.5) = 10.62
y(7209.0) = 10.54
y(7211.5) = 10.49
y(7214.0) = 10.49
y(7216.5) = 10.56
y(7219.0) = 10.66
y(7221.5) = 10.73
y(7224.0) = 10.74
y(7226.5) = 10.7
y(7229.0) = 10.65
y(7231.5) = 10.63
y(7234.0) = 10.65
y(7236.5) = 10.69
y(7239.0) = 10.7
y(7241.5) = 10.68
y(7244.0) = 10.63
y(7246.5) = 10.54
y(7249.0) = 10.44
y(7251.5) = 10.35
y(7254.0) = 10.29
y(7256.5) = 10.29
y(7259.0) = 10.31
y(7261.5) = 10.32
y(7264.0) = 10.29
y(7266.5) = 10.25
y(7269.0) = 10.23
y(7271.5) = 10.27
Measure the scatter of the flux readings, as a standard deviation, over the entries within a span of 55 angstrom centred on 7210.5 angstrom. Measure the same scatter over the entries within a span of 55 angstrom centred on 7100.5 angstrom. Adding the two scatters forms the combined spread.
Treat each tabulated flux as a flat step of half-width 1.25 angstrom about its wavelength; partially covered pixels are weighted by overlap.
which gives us 0.14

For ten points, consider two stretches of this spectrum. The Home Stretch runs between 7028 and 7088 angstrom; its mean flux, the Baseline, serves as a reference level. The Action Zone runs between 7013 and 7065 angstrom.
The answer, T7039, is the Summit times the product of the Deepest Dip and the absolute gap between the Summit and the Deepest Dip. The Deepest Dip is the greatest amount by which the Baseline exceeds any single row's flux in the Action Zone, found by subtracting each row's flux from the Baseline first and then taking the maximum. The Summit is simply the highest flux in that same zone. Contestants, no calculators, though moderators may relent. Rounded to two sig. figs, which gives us 18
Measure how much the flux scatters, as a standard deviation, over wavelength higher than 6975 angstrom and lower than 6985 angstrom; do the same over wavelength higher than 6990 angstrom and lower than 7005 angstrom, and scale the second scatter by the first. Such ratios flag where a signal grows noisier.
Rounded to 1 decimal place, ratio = 0.8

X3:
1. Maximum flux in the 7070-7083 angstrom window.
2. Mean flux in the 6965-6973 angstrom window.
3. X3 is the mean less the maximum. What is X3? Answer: 0.58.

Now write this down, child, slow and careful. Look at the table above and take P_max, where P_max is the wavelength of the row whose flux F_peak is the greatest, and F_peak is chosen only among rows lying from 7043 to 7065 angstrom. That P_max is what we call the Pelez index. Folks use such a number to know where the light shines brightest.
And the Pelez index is 7044.0 angstrom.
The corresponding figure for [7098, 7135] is 7114.0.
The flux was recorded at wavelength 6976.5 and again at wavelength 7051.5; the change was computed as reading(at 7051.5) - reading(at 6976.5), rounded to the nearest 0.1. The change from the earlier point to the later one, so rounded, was -0.3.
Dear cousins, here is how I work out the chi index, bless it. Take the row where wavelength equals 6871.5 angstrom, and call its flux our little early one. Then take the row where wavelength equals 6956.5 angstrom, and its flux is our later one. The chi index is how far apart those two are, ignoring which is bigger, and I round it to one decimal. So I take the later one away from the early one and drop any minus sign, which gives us 0.2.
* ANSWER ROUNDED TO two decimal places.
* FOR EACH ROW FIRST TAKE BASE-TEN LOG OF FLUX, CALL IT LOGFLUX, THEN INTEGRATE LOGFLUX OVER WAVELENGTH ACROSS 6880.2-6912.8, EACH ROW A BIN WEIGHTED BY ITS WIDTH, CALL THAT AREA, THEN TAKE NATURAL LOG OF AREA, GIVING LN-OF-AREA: 3.54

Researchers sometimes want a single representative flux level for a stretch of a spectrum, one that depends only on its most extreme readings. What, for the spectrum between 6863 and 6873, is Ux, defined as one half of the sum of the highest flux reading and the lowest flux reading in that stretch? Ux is 11.4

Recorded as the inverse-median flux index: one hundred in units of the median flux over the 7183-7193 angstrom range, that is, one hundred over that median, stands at 9.38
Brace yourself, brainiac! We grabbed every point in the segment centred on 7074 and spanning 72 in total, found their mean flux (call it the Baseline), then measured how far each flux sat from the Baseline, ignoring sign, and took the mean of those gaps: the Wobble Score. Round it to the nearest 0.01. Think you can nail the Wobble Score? 0.16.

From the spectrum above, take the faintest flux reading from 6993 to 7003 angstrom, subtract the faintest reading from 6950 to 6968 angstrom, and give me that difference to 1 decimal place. 0.0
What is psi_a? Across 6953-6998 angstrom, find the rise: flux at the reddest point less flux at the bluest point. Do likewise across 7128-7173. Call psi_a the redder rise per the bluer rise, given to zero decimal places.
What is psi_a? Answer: 0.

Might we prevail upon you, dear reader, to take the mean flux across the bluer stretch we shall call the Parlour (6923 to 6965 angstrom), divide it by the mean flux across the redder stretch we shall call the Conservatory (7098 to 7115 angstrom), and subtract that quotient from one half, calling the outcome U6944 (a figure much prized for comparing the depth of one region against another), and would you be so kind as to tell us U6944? -0.546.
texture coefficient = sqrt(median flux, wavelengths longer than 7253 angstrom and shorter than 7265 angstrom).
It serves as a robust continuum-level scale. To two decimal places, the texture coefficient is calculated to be 3.21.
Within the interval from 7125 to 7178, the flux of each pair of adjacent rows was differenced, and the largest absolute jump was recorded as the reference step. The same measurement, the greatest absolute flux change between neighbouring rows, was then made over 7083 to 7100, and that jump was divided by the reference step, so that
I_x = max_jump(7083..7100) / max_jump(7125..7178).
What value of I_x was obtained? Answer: 0.40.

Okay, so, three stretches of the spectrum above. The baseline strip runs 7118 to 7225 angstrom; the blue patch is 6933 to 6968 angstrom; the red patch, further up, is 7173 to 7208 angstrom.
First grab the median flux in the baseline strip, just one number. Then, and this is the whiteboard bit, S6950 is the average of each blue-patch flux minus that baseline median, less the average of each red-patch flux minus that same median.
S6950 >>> 0.46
